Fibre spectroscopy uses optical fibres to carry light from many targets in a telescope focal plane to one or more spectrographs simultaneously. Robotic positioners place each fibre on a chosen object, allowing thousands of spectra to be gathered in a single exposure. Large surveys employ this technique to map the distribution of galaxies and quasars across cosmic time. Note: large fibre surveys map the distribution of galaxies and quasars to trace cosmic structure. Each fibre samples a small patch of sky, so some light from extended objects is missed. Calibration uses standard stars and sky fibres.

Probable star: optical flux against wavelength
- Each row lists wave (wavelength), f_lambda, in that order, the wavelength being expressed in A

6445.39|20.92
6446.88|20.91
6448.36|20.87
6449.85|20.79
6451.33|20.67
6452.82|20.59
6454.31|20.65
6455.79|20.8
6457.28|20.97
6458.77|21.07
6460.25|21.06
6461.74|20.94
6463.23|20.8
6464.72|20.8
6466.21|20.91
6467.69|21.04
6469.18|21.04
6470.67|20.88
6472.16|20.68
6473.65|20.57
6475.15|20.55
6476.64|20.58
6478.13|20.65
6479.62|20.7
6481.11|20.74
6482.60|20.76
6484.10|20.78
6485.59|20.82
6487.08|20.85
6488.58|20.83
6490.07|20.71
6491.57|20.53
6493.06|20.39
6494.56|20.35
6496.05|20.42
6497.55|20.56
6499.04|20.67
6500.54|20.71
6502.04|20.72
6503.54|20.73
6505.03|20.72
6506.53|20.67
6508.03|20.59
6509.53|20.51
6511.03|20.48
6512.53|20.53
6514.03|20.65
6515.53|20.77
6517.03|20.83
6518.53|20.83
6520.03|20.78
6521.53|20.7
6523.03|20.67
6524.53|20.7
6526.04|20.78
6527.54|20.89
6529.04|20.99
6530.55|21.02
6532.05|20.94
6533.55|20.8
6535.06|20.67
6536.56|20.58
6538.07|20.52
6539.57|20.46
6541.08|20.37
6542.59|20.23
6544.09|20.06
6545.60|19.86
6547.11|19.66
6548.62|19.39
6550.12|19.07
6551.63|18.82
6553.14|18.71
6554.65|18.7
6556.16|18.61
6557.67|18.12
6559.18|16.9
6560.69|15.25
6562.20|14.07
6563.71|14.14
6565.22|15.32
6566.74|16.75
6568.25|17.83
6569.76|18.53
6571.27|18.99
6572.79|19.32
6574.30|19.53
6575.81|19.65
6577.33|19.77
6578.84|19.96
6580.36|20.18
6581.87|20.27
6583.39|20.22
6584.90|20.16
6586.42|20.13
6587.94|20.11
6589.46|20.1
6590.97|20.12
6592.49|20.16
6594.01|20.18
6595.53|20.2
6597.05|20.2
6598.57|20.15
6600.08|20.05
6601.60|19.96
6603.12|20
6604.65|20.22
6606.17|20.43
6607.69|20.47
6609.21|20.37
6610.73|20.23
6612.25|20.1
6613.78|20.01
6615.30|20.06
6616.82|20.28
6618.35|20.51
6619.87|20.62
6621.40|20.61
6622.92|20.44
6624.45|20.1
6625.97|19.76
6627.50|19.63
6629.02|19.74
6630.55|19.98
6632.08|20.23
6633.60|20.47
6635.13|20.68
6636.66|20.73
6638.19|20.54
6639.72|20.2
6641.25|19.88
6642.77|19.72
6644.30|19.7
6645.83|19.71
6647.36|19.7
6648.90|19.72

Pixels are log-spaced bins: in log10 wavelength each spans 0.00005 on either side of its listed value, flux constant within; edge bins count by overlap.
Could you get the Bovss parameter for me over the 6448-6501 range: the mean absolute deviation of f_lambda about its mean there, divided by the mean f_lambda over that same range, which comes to 0.007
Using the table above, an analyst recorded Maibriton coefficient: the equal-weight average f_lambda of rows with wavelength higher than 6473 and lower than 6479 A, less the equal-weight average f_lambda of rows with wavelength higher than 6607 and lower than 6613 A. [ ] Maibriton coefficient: 0.3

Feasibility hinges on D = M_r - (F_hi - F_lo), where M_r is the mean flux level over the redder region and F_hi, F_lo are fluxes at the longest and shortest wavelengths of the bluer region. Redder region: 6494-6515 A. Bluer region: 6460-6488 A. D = 20.8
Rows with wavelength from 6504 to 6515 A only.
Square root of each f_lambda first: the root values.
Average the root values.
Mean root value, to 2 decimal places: 4.54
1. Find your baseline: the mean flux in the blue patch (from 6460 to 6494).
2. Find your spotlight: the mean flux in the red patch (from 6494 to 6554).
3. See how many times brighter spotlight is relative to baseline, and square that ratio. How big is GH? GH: 0.97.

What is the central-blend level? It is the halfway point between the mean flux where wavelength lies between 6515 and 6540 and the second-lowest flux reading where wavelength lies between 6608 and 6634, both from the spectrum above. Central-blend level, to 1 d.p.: 20.3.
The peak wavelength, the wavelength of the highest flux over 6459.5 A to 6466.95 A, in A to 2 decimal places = 6460.25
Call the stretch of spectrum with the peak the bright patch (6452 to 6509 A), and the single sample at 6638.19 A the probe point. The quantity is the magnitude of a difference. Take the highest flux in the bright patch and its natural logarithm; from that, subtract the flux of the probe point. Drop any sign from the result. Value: 17.49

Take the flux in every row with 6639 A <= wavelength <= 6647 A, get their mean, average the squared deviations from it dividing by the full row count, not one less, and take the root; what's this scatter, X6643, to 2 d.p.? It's 0.19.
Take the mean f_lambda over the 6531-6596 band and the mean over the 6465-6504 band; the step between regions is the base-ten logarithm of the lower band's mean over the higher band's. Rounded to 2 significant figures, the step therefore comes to 0.034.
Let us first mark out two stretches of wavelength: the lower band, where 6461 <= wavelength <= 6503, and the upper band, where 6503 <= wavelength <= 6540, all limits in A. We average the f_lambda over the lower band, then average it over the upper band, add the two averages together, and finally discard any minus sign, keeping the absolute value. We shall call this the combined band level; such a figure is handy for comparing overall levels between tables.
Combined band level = 41.4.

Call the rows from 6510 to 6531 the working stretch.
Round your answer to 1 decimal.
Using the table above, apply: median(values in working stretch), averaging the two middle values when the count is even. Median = 20.8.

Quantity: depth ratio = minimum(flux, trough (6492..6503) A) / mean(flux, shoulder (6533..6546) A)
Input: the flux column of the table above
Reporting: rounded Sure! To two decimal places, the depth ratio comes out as 1.00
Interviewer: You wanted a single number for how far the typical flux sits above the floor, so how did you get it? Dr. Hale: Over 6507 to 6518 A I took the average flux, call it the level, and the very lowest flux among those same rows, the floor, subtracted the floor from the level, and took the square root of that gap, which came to 0.38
